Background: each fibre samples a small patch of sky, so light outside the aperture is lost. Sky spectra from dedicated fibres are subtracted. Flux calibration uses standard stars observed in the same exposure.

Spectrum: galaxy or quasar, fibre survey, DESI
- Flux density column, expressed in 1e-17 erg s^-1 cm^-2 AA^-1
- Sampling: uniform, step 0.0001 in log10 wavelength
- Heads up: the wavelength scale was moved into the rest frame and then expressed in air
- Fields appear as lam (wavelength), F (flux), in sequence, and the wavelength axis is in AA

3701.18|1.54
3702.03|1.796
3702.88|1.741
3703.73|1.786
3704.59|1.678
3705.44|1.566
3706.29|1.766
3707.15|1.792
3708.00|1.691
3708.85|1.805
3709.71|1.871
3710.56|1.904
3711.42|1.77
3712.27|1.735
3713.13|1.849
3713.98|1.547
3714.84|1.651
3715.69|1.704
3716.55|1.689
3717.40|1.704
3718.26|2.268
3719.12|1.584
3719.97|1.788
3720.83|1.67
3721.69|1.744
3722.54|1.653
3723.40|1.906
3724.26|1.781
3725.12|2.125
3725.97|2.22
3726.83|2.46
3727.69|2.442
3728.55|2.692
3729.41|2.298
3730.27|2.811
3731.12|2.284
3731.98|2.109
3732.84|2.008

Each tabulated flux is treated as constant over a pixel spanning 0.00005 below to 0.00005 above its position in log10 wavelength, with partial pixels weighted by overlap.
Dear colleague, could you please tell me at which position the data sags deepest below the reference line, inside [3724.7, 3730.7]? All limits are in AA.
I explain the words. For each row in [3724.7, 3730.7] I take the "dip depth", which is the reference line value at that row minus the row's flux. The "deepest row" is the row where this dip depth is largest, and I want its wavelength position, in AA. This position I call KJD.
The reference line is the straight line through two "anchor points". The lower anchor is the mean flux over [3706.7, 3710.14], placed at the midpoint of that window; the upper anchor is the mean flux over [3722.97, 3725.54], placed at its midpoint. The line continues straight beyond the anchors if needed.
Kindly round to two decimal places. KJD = 3725.12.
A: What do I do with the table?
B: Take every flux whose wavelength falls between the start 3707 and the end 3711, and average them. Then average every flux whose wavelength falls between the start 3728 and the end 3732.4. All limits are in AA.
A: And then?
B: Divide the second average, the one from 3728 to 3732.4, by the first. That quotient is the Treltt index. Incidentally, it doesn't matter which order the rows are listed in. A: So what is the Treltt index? 1.35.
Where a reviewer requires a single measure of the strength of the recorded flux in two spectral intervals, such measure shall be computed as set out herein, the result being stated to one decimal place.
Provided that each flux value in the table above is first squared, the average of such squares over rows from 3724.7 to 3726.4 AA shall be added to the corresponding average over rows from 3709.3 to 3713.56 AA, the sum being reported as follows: 8.1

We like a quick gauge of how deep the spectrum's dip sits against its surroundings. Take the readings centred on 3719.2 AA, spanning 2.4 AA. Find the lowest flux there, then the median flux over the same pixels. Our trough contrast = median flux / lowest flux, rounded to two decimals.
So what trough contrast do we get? 1.13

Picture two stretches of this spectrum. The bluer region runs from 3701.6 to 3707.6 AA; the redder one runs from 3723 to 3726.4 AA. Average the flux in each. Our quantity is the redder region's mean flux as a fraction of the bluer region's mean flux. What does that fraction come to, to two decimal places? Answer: 1.16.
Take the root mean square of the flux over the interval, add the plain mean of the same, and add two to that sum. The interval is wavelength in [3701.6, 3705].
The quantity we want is 5.50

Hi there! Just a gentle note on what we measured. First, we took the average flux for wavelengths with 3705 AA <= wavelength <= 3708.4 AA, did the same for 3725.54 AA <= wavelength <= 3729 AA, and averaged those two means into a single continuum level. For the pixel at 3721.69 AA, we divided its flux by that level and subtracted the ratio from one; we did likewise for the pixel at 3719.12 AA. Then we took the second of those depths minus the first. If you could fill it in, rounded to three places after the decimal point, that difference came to 0.077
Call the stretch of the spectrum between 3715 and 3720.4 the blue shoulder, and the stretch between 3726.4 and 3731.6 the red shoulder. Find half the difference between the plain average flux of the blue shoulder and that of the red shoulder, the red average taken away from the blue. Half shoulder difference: -0.4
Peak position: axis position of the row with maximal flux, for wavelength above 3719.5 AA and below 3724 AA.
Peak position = 3723.40 AA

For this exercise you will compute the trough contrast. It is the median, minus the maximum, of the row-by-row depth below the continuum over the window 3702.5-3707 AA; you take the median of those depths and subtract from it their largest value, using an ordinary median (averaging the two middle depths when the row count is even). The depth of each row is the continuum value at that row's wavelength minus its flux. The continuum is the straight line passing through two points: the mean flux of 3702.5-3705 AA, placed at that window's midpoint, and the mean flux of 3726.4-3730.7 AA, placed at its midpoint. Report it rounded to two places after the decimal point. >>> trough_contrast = -0.17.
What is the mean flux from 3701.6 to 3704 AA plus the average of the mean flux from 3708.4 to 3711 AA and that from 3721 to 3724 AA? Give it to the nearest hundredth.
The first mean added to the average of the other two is 3.59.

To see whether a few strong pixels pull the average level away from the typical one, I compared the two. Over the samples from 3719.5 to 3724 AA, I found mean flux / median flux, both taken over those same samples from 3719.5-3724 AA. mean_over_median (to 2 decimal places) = 1.00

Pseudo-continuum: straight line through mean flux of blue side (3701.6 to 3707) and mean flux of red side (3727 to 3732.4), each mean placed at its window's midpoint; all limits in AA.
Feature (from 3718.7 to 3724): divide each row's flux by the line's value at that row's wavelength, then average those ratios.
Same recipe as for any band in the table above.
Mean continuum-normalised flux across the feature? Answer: 0.78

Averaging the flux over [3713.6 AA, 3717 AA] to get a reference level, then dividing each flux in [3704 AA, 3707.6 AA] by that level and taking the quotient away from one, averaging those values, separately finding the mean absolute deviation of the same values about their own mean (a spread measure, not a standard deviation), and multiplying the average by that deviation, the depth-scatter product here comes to -0.002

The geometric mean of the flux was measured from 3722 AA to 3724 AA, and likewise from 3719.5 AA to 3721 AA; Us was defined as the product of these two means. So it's 3.07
